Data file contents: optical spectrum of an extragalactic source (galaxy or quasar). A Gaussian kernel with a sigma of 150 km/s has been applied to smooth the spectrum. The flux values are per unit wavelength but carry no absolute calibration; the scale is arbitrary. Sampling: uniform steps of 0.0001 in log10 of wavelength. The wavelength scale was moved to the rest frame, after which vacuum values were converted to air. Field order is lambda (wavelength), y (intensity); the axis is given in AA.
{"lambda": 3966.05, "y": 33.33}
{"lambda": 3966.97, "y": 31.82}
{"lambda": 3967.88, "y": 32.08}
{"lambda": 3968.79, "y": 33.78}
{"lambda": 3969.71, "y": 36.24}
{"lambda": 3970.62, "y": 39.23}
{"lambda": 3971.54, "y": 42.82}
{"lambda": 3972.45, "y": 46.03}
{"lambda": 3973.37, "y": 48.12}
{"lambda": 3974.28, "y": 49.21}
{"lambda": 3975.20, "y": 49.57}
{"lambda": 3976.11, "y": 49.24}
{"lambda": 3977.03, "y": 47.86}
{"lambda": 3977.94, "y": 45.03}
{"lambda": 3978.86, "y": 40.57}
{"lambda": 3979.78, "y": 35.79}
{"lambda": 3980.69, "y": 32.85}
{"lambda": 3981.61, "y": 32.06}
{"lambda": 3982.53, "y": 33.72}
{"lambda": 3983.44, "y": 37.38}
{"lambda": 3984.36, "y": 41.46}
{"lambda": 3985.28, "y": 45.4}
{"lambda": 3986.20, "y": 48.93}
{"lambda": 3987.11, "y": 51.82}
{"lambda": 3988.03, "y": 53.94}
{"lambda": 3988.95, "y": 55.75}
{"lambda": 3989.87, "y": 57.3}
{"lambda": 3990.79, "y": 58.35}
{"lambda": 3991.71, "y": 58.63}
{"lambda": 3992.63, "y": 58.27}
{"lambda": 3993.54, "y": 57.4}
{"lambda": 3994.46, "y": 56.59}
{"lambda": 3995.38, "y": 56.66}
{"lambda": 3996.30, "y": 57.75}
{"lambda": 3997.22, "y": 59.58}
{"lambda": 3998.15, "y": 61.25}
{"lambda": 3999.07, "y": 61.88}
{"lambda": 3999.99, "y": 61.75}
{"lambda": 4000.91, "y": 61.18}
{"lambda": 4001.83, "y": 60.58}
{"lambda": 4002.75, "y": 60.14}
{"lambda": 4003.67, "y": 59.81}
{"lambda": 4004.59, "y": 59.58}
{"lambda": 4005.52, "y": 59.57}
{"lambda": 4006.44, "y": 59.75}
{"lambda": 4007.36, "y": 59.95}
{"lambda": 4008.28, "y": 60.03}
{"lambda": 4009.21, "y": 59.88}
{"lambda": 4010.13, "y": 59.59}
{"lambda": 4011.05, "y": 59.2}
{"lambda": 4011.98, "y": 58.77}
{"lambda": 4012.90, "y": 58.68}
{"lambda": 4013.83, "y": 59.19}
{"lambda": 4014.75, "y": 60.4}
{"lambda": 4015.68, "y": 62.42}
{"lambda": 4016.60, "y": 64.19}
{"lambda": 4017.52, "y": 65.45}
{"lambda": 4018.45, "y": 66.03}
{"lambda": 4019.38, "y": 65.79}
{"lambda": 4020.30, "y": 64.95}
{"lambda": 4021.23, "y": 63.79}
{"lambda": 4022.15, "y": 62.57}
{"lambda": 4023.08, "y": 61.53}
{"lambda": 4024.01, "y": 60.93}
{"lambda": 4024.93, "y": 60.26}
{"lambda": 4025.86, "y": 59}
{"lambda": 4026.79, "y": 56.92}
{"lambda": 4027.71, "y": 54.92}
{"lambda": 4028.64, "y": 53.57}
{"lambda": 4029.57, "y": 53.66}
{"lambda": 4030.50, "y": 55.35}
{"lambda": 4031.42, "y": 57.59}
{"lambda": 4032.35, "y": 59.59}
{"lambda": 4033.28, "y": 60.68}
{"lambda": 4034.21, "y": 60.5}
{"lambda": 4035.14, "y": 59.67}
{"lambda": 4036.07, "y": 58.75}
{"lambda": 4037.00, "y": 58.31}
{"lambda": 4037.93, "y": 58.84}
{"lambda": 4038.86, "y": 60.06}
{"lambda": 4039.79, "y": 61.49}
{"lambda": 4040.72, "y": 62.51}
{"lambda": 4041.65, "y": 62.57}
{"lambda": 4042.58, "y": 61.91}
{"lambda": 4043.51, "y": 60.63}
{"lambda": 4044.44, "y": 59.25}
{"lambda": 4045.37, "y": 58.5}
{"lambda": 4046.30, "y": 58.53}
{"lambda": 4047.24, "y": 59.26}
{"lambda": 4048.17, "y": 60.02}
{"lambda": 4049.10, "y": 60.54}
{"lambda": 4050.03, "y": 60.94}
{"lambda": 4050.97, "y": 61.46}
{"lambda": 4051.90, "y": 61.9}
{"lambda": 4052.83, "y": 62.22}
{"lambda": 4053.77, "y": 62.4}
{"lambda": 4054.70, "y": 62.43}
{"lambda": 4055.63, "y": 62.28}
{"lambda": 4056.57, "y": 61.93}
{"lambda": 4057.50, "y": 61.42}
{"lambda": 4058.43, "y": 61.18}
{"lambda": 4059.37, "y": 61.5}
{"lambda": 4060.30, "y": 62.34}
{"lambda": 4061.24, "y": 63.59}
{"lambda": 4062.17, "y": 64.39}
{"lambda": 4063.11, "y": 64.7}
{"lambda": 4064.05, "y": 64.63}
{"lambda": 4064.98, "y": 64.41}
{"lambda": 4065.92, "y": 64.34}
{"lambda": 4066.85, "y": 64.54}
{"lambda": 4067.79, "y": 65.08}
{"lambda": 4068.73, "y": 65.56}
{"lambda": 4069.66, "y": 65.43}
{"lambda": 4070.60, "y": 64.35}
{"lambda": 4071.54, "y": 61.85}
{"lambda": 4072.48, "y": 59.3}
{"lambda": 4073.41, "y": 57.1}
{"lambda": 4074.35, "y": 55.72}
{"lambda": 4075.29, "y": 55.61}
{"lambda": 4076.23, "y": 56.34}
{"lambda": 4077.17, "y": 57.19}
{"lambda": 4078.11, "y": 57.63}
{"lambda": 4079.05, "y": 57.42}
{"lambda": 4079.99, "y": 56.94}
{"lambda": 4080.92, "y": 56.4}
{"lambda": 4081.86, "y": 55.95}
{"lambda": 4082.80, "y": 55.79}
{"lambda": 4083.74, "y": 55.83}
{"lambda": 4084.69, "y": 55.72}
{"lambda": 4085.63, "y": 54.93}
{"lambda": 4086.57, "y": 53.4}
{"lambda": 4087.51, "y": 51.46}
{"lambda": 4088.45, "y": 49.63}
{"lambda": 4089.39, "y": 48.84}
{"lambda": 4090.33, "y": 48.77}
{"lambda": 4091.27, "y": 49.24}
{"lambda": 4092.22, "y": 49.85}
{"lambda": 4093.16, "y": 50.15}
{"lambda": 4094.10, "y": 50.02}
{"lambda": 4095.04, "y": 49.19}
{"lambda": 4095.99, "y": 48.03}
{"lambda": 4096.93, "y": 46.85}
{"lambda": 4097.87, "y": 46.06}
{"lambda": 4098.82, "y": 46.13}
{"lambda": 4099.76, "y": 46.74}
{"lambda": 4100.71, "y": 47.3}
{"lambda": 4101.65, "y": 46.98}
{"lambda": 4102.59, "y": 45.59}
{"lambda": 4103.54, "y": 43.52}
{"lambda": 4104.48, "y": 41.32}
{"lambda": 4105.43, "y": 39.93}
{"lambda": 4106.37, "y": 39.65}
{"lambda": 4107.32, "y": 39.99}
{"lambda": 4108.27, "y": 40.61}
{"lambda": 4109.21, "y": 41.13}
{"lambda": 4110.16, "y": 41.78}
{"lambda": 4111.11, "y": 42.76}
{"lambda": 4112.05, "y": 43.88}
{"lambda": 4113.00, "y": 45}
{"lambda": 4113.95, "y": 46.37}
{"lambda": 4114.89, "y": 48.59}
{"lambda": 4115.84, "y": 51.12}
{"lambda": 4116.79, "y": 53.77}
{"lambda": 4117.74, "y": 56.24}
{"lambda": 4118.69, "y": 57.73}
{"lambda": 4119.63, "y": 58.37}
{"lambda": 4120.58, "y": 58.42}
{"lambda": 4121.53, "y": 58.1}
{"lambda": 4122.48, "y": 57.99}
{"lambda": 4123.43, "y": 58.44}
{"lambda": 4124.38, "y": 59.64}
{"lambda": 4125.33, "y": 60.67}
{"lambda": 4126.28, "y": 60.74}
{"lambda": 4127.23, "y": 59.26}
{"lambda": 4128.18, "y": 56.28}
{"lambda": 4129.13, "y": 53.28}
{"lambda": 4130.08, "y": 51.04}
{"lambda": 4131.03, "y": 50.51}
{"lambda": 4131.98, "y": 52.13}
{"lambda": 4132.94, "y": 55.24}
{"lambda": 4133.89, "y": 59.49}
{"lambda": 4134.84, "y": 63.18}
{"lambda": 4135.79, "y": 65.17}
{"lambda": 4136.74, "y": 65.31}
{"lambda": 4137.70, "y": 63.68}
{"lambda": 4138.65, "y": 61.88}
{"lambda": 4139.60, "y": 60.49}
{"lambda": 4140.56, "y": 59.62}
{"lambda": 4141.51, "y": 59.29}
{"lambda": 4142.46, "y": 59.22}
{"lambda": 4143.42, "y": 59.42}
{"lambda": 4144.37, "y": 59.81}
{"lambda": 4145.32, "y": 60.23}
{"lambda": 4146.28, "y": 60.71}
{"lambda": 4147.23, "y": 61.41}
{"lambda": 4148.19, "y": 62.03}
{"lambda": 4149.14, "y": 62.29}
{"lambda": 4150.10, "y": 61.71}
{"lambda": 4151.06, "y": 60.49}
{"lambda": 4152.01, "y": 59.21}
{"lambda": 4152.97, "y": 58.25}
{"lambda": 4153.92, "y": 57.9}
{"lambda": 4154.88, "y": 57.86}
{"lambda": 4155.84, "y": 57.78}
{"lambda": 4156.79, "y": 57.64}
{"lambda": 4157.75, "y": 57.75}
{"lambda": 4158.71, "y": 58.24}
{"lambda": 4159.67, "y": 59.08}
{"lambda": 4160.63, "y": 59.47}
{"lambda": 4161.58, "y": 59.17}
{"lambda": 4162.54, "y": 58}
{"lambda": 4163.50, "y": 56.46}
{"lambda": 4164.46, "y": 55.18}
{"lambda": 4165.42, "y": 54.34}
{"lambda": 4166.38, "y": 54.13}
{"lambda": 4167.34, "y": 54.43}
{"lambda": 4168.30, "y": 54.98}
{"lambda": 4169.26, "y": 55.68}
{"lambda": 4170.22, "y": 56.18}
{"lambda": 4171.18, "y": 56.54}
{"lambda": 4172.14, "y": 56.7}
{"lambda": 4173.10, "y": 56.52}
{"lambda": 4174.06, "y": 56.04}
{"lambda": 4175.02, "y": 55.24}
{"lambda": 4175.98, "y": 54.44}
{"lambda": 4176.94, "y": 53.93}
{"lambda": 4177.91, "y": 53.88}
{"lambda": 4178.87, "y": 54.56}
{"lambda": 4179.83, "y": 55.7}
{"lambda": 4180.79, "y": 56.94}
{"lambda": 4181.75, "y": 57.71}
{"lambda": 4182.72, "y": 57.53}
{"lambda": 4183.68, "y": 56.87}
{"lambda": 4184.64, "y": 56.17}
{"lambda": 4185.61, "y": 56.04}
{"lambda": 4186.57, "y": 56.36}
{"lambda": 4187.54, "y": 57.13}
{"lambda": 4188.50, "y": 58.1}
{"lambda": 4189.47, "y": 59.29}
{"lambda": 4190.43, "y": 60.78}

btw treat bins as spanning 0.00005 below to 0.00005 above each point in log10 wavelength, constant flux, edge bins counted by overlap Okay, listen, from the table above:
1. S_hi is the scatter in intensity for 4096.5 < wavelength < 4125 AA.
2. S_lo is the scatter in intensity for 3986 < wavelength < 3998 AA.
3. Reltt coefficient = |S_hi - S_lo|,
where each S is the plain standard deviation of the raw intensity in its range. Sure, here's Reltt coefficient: 3.8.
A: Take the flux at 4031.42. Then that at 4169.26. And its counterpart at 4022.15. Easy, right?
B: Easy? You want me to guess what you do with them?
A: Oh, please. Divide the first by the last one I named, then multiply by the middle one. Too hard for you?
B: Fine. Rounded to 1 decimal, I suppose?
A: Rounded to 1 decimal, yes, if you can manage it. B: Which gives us 51.2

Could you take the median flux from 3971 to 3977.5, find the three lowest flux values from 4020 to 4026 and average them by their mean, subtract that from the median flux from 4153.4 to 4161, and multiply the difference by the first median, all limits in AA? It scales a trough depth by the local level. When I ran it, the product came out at -105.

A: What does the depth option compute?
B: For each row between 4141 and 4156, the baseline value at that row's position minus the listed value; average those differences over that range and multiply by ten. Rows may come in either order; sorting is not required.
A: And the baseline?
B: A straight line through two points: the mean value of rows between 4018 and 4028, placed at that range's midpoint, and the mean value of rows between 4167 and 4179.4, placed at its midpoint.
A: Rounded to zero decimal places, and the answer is -35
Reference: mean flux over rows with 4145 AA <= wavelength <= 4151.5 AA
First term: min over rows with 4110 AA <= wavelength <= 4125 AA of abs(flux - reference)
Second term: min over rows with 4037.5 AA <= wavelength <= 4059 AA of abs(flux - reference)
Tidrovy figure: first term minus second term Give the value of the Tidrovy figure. 1.5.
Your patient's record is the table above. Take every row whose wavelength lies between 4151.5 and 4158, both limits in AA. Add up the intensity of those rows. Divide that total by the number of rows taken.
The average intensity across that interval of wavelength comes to 58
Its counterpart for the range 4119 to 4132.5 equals 57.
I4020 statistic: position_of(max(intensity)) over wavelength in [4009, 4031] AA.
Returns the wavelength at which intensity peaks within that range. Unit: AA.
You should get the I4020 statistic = 4018.45 AA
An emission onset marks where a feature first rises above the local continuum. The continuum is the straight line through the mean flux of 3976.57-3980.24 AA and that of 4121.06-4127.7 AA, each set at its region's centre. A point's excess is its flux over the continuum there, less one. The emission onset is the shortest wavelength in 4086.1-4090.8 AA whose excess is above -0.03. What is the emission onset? 4086.57 AA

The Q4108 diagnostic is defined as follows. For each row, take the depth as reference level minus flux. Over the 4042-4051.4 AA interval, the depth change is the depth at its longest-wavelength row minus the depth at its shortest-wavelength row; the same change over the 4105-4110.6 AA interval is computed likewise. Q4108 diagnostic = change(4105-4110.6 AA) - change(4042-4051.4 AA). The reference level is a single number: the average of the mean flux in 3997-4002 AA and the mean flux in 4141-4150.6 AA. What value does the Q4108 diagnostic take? -2.3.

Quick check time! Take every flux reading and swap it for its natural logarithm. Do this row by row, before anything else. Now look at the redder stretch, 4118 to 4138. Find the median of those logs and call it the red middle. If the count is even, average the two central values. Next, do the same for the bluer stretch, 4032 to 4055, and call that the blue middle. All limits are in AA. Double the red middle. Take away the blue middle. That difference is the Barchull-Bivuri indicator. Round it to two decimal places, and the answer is 4.03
